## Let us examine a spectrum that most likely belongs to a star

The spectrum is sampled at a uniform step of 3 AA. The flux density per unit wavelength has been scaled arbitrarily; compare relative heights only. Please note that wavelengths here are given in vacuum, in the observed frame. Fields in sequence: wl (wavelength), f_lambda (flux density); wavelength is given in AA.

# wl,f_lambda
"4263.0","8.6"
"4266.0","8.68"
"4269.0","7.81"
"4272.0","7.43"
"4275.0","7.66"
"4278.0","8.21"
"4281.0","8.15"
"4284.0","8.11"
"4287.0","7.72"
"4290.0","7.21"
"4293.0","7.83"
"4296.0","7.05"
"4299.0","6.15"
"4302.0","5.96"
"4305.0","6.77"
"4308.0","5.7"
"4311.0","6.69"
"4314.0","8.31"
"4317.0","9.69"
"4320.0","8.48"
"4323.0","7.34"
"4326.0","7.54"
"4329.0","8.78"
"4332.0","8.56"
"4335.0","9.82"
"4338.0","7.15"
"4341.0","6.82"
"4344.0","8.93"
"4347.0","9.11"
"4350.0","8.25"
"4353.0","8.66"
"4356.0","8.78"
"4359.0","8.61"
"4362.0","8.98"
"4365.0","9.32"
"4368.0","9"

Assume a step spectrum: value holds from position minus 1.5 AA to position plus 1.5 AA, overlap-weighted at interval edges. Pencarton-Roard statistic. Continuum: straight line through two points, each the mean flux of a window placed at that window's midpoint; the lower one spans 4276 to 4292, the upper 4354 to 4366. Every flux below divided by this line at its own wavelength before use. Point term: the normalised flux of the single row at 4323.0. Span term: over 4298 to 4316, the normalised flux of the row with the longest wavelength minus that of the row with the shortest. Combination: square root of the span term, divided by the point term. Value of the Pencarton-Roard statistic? 0.56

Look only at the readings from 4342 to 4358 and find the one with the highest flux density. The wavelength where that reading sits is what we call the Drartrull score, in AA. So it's 4347.0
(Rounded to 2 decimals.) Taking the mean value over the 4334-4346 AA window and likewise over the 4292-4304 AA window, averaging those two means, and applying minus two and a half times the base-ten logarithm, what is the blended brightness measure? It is -2.18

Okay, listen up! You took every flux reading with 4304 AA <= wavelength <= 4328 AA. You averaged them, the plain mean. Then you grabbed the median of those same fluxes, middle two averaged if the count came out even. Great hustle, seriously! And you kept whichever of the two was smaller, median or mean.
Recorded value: 7.4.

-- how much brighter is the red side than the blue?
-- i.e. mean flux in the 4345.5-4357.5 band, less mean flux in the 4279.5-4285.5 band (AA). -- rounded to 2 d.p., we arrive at 0.57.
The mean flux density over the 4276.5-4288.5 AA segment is 8.0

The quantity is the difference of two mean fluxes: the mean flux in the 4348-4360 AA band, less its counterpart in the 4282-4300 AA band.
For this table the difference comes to 1.2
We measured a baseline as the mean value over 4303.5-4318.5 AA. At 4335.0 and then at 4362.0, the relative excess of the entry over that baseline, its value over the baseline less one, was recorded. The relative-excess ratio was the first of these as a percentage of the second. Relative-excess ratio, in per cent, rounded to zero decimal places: 154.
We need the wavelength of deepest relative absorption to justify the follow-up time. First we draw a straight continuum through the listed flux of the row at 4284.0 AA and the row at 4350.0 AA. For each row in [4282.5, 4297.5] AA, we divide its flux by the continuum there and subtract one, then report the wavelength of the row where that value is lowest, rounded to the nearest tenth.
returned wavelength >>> 4296.0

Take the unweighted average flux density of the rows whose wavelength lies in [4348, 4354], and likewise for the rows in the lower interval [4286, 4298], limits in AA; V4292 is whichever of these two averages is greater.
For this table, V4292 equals 8.5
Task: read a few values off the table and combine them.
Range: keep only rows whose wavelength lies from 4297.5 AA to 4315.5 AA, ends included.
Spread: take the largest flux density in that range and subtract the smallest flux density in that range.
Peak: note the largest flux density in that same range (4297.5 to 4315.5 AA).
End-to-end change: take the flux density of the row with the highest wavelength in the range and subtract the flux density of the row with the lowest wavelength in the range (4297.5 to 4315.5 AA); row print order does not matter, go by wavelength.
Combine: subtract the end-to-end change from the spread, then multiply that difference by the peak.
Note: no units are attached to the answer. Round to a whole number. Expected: 4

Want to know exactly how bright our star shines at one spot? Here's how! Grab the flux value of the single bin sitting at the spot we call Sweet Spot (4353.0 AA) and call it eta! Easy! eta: 8.66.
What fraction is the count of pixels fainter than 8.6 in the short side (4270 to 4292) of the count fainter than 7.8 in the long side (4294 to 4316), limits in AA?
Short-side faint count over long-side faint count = 1.2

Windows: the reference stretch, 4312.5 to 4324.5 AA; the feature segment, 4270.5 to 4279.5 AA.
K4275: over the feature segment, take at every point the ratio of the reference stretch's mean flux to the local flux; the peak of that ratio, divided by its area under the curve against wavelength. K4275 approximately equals 0.12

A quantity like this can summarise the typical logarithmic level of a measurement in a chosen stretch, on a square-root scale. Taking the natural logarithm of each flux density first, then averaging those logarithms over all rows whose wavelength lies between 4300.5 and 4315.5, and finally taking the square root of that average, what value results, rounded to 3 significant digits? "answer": 1.38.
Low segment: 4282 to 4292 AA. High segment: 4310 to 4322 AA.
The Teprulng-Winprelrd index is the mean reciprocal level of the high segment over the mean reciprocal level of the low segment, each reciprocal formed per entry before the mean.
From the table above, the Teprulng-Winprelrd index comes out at 0.94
